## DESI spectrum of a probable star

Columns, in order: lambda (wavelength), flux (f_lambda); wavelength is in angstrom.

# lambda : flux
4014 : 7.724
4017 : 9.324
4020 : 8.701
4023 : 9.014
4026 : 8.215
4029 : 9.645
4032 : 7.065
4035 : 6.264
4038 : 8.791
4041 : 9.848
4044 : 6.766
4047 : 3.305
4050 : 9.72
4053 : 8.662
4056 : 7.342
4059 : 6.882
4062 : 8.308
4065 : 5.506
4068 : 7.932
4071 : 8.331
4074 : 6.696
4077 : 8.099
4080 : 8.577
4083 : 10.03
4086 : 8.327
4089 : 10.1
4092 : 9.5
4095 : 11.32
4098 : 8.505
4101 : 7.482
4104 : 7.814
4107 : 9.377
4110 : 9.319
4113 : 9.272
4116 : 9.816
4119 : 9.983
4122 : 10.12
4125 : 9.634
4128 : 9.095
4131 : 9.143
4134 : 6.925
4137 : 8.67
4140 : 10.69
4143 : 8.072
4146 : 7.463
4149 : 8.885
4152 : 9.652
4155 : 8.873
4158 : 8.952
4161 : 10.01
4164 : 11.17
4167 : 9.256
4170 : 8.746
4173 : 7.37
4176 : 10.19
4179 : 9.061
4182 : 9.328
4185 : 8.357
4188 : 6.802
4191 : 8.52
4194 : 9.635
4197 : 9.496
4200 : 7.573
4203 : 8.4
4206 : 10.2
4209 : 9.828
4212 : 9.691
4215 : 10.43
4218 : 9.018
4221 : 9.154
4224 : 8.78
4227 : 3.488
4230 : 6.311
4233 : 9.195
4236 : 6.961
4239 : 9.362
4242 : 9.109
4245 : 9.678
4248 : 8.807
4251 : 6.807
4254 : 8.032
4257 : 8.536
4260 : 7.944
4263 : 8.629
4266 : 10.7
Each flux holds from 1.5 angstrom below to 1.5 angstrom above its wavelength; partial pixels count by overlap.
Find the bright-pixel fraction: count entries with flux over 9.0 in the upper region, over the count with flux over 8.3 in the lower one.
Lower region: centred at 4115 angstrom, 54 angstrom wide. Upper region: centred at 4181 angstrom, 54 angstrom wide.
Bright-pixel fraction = 0.60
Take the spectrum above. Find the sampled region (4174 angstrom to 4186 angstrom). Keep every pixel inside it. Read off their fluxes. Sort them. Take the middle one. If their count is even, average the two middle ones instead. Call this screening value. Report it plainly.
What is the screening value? 9.2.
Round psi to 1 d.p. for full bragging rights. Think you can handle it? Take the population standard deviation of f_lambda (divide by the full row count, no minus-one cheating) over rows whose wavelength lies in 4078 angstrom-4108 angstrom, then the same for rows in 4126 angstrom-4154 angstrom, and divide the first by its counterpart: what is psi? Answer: 1.0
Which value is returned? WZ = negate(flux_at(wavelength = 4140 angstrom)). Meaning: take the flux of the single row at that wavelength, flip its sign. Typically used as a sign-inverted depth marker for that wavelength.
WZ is -10.7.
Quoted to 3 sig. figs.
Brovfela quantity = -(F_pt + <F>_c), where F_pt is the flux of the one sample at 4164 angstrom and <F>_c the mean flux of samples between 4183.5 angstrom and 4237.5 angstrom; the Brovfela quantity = -19.6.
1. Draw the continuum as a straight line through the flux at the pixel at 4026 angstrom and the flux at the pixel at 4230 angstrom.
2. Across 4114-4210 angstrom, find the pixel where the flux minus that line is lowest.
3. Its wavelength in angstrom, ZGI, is 4134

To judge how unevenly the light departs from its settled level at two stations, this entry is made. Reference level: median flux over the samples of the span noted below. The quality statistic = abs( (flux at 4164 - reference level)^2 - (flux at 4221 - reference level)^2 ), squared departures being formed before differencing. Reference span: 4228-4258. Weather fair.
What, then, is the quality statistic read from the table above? 6.0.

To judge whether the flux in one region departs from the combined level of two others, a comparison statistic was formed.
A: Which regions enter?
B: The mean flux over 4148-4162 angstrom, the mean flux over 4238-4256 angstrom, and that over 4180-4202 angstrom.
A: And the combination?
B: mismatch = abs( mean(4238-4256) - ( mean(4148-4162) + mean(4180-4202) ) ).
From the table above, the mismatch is 9.2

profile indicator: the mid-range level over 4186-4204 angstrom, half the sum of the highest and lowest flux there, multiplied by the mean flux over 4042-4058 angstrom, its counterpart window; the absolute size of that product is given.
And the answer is 59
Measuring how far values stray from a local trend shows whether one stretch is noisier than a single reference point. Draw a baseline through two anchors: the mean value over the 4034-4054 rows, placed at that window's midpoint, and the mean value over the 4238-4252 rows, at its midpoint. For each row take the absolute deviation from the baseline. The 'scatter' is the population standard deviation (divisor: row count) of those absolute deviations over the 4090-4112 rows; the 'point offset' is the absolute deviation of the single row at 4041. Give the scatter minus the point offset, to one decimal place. -1.2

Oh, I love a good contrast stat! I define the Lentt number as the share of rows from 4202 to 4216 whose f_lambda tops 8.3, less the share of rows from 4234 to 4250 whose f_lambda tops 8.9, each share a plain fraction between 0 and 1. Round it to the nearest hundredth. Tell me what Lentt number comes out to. 0.40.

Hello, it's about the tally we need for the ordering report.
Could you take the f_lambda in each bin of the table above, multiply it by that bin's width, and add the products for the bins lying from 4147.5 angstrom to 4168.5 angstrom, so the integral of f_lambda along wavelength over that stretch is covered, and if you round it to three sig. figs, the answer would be 200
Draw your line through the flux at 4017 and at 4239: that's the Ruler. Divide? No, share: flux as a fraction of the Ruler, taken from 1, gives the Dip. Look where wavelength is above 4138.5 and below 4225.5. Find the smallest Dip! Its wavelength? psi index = 4164 angstrom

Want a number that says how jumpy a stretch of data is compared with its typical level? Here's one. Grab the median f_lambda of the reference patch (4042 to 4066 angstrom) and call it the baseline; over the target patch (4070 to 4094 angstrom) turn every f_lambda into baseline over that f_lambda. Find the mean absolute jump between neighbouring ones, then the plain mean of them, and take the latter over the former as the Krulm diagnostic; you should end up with 6.4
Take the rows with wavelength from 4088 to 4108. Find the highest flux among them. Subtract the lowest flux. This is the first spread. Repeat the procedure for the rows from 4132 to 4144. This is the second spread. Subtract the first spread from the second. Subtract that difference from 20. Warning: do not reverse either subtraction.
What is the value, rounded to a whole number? 20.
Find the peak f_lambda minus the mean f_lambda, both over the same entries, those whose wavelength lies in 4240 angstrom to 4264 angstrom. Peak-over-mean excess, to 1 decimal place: 1.2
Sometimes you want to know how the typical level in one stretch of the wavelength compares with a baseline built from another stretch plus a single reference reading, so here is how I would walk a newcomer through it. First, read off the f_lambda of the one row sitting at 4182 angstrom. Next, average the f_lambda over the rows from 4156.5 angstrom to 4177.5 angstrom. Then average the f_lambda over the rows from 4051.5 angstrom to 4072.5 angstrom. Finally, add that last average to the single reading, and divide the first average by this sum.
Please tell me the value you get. 0.56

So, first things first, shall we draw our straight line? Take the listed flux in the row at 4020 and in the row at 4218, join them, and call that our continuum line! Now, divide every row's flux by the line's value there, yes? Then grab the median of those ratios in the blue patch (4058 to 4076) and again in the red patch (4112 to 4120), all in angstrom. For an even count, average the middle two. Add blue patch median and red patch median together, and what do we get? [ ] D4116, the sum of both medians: 1.95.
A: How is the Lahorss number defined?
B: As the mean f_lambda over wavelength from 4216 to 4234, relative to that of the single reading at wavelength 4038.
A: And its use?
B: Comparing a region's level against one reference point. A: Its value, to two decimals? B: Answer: 0.87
